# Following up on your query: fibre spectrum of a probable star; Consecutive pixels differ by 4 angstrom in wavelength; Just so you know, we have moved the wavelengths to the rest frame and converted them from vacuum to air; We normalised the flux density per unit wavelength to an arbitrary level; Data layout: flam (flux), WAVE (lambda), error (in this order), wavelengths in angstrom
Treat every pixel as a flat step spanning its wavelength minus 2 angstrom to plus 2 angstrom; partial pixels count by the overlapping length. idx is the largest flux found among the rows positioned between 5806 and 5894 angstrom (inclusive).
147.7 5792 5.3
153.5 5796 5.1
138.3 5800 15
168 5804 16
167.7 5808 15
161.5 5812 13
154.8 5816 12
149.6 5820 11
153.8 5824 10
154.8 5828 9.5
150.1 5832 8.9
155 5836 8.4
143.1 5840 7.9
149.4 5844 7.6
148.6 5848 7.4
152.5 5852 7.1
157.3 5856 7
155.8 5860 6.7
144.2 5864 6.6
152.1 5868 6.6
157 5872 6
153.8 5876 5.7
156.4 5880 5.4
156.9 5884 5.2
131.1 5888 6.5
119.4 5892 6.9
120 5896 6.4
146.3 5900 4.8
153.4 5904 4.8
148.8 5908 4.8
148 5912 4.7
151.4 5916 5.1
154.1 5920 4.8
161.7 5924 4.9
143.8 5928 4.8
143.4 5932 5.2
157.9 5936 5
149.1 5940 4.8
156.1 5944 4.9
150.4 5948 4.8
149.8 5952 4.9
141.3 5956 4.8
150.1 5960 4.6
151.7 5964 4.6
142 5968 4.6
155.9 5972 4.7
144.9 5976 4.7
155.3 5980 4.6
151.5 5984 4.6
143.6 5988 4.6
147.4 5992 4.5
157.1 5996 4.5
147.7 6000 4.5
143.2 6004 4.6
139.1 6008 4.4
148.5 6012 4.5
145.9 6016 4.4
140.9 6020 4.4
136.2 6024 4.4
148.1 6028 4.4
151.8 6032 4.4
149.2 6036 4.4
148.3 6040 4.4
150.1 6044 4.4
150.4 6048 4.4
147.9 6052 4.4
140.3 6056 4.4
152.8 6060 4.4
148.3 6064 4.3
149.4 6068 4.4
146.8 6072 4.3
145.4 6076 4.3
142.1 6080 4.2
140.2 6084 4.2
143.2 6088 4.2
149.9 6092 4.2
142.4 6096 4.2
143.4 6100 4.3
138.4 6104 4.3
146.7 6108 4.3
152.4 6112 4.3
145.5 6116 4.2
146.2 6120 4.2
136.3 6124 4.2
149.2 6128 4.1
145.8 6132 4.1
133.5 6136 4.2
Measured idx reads 167.7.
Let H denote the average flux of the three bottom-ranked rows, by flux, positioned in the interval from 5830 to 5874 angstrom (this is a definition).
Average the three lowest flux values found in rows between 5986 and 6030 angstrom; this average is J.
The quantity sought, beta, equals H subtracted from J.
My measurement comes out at -7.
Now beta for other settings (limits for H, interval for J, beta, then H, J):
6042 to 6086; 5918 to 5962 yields 2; 141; 143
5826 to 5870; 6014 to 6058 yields -6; 145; 139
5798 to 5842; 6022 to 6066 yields -2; 144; 141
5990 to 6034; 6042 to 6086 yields 2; 139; 141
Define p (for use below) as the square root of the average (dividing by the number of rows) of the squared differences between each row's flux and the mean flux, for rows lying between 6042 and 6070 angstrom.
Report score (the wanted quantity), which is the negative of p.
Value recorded -3.6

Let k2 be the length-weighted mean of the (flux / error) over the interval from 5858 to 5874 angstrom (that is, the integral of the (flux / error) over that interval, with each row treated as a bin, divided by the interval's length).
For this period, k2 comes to 24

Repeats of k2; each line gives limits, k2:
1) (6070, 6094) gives 34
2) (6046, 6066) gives 34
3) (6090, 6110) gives 34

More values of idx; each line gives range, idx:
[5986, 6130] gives 157.1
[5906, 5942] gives 161.7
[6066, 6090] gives 149.4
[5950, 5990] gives 155.9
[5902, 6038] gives 161.7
